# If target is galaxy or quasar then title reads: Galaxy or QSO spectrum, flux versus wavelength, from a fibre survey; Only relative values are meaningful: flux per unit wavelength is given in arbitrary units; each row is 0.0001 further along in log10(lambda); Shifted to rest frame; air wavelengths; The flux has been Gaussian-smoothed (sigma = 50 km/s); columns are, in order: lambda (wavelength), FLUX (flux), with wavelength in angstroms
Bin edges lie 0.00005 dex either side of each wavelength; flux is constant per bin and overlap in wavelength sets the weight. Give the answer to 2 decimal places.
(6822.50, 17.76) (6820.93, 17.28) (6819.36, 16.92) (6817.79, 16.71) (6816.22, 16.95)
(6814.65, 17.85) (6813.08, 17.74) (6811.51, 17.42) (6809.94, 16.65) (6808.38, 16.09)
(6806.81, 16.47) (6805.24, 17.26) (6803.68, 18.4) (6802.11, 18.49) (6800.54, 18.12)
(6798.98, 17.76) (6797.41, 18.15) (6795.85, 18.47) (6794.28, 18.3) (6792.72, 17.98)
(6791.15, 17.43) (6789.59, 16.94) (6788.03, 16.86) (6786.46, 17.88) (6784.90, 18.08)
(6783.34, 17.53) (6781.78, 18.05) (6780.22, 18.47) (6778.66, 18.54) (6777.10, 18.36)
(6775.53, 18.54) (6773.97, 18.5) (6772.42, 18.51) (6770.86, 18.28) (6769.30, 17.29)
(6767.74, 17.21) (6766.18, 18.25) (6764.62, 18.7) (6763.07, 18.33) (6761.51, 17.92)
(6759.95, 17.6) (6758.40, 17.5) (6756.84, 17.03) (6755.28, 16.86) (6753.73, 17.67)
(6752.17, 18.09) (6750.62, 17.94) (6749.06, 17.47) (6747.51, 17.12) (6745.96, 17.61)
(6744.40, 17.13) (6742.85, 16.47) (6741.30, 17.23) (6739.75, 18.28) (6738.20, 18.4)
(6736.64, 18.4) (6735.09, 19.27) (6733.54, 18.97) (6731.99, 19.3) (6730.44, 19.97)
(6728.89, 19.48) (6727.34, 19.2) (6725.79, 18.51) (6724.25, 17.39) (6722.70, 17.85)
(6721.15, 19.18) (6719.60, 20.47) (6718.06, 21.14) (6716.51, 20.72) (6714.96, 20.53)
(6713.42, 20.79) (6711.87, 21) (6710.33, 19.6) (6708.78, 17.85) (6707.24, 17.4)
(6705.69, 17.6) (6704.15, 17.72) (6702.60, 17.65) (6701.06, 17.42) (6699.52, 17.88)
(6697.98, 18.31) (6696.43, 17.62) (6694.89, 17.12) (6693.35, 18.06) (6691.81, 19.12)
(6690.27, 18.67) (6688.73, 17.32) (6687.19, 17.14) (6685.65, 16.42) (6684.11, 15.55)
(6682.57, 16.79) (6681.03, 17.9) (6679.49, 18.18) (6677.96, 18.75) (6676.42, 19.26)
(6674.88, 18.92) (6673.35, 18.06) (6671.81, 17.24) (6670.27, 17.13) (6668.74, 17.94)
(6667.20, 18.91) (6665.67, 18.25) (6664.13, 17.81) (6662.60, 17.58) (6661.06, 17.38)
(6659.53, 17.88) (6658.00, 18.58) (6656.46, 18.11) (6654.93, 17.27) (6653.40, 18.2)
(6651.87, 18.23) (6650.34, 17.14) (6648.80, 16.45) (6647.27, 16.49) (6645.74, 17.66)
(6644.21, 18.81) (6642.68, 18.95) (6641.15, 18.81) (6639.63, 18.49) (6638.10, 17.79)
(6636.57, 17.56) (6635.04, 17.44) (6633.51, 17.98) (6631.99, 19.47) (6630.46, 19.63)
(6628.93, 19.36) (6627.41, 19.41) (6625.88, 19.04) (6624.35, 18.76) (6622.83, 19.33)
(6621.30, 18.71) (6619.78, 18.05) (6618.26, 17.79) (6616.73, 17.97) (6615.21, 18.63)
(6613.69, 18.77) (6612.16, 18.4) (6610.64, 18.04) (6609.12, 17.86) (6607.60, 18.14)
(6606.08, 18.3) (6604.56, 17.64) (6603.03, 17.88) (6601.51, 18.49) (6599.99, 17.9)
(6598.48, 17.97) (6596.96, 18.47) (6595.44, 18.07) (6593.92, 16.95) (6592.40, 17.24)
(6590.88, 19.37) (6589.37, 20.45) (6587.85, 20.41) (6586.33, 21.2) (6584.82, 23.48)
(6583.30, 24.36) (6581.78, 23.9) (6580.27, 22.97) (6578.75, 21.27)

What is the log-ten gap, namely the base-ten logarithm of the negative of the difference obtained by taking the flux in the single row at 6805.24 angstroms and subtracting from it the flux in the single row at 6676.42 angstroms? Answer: 0.30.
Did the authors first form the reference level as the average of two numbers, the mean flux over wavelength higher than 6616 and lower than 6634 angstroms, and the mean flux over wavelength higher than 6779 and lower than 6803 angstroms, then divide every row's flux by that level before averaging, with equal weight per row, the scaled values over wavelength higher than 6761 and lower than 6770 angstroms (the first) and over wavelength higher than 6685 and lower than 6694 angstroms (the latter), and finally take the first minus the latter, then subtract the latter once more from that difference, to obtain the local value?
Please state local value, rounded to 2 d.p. -0.96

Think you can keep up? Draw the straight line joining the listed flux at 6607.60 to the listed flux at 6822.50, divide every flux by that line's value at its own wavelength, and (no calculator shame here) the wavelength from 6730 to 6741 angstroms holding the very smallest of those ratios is 6739.75 angstroms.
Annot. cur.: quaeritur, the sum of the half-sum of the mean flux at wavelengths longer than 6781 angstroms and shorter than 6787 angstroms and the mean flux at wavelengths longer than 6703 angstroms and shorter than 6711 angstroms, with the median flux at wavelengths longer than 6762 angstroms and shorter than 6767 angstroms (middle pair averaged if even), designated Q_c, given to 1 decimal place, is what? 36.3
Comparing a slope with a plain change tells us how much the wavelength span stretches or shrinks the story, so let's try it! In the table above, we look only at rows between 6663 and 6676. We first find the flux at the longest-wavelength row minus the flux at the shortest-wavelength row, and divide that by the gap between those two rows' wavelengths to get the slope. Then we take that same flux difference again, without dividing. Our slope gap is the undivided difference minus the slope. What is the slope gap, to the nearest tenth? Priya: 1.0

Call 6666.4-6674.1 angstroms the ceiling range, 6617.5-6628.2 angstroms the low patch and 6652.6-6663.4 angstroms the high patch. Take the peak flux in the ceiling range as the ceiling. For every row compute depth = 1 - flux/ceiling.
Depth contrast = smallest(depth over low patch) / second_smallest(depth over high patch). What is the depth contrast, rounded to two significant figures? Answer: -0.70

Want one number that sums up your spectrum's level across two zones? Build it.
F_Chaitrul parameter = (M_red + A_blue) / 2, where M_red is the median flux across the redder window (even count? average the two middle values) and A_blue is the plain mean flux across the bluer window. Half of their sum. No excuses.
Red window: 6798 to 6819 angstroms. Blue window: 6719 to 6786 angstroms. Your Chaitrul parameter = 17.8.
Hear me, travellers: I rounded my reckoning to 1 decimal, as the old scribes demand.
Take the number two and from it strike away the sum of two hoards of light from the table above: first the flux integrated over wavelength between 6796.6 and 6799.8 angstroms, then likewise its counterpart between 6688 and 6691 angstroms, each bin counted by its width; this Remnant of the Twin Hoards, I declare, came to -109.6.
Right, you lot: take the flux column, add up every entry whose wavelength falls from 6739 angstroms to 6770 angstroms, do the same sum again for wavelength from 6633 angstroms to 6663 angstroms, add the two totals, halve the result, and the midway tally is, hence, 354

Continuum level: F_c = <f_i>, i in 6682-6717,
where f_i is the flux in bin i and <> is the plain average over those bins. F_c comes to 18.2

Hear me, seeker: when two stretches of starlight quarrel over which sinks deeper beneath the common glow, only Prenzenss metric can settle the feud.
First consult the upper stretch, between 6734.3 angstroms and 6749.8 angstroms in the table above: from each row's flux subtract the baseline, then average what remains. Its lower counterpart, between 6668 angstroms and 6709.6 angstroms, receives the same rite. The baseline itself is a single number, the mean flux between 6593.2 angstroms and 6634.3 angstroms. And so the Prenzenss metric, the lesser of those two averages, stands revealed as -0.7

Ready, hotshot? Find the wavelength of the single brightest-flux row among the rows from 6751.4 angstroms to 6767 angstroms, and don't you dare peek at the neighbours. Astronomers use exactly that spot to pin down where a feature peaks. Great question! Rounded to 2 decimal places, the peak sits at 6764.62 angstroms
